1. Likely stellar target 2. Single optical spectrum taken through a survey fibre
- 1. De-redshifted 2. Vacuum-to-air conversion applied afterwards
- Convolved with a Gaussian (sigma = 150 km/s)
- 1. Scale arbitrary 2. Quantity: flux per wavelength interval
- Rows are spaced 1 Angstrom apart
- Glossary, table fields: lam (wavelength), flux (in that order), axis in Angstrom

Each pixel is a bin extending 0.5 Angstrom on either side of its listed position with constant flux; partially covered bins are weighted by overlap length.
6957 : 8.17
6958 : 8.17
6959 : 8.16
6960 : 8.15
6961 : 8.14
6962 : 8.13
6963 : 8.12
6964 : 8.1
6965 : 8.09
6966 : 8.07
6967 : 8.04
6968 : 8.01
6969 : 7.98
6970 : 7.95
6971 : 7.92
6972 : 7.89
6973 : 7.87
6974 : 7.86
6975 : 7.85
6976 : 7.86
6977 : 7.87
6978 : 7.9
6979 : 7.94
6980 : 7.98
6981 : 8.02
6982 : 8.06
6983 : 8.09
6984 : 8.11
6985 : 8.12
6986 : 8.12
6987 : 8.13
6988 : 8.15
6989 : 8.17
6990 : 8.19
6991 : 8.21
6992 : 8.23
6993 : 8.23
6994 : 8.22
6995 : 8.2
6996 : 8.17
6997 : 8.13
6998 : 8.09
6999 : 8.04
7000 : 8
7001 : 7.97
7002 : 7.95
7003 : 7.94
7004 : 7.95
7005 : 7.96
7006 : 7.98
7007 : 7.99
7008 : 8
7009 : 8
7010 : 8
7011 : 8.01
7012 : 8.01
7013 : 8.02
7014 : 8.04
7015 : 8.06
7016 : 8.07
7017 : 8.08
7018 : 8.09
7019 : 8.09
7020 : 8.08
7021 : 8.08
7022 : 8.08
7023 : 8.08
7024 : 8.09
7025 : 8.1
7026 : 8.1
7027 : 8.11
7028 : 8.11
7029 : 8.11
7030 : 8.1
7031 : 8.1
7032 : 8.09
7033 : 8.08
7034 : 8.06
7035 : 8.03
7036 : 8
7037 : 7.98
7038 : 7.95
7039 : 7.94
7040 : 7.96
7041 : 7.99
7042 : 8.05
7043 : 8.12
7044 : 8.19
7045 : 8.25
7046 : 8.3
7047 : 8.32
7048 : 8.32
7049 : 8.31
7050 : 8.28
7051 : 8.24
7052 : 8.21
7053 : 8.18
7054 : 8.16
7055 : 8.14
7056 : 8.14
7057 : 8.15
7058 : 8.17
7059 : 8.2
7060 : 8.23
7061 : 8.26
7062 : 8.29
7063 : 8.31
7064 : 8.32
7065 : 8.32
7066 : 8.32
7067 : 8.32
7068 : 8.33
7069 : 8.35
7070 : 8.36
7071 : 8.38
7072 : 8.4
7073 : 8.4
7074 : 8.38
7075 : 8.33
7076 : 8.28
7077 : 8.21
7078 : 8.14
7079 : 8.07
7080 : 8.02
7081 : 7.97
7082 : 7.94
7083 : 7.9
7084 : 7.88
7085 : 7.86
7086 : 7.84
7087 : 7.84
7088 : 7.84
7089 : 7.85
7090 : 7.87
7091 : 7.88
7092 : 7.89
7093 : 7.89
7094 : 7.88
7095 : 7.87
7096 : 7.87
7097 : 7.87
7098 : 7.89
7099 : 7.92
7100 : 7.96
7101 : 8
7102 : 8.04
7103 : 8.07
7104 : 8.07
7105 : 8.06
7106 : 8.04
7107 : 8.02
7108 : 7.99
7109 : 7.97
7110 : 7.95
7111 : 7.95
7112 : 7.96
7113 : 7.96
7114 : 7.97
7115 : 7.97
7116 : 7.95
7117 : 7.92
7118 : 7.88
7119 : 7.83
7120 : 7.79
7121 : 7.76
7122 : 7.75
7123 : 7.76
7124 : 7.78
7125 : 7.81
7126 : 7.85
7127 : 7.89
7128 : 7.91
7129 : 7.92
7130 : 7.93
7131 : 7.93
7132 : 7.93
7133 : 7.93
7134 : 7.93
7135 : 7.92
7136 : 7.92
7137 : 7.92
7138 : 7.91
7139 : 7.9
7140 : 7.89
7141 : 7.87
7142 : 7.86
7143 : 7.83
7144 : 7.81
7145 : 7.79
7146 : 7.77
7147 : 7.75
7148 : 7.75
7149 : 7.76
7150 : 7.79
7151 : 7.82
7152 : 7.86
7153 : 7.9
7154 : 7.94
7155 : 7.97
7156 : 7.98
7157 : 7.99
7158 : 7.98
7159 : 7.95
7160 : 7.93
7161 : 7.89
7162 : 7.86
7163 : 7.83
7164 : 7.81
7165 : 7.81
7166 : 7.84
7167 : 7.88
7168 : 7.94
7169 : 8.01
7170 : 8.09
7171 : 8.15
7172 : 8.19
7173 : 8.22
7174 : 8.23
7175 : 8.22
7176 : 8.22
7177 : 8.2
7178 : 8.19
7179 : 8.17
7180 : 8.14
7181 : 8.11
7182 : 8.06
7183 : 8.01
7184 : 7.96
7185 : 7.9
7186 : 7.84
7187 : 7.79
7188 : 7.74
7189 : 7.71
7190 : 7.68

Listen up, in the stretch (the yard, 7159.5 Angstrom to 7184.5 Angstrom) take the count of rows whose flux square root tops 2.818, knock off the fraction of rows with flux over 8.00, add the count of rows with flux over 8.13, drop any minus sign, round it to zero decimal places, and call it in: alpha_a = 25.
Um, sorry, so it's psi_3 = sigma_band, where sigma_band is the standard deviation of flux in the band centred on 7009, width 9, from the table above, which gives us 0.02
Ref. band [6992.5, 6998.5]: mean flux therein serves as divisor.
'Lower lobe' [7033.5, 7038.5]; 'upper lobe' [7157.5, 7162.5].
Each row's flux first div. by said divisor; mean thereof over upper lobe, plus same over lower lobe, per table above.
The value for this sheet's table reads 1.949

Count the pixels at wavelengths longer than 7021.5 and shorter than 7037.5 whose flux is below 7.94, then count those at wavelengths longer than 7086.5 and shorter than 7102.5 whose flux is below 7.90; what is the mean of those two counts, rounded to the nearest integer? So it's 6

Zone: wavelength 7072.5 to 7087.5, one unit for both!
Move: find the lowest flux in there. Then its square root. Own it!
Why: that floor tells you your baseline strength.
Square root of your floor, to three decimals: 2.800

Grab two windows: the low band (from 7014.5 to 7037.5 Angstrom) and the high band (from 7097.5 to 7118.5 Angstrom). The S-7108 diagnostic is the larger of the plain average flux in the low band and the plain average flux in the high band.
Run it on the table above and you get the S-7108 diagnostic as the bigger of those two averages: 8.08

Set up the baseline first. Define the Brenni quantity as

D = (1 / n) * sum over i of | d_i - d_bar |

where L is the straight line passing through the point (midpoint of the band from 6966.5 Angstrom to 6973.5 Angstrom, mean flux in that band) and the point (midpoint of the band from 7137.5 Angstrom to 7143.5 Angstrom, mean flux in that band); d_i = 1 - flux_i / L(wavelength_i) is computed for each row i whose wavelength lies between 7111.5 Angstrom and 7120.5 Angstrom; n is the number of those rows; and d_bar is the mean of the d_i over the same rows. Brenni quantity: 0.0067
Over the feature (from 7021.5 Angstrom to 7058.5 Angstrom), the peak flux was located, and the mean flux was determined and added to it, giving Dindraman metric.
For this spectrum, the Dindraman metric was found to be 16.4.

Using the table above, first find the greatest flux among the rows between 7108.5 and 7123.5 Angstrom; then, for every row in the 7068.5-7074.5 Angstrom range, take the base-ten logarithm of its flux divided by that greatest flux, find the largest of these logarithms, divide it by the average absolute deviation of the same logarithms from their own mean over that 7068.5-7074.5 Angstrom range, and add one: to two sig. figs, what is 29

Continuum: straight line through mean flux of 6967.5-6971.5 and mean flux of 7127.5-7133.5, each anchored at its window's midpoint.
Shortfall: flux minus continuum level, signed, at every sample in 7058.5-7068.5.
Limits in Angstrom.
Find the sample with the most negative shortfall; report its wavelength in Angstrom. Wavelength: 7059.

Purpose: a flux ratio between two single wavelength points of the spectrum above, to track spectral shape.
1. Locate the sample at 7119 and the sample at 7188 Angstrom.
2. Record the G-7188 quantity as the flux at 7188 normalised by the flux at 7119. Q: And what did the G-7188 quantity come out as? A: 0.99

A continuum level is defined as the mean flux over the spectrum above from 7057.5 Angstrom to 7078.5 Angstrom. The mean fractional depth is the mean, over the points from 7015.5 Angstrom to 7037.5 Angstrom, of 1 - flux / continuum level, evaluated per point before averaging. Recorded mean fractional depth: 0.027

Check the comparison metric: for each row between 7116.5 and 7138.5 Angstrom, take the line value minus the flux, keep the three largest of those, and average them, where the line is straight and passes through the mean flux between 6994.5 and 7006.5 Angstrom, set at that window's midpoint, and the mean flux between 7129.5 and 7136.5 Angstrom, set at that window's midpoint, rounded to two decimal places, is 0.18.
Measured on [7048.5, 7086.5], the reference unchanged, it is 0.11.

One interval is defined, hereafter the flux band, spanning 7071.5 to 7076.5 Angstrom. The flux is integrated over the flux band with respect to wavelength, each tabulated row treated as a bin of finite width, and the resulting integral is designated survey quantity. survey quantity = 41.8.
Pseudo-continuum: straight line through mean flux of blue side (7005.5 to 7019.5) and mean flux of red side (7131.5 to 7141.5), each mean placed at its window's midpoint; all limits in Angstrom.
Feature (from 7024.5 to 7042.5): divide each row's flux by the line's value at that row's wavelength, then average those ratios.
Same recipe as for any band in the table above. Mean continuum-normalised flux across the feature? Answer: 1.00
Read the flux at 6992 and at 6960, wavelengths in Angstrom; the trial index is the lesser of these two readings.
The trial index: 8.15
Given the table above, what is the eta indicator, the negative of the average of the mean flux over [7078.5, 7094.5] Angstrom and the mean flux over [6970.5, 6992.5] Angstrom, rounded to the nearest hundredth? -7.96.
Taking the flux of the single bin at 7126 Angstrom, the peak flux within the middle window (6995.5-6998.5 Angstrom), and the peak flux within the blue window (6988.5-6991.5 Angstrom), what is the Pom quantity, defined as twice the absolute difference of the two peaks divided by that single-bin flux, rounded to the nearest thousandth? 0.010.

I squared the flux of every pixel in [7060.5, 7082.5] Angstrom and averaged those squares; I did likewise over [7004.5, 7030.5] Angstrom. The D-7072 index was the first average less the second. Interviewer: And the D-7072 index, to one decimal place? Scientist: 3.3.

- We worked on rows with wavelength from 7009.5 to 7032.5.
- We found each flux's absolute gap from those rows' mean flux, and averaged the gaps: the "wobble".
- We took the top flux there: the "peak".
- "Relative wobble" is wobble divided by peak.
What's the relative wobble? 0.0033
